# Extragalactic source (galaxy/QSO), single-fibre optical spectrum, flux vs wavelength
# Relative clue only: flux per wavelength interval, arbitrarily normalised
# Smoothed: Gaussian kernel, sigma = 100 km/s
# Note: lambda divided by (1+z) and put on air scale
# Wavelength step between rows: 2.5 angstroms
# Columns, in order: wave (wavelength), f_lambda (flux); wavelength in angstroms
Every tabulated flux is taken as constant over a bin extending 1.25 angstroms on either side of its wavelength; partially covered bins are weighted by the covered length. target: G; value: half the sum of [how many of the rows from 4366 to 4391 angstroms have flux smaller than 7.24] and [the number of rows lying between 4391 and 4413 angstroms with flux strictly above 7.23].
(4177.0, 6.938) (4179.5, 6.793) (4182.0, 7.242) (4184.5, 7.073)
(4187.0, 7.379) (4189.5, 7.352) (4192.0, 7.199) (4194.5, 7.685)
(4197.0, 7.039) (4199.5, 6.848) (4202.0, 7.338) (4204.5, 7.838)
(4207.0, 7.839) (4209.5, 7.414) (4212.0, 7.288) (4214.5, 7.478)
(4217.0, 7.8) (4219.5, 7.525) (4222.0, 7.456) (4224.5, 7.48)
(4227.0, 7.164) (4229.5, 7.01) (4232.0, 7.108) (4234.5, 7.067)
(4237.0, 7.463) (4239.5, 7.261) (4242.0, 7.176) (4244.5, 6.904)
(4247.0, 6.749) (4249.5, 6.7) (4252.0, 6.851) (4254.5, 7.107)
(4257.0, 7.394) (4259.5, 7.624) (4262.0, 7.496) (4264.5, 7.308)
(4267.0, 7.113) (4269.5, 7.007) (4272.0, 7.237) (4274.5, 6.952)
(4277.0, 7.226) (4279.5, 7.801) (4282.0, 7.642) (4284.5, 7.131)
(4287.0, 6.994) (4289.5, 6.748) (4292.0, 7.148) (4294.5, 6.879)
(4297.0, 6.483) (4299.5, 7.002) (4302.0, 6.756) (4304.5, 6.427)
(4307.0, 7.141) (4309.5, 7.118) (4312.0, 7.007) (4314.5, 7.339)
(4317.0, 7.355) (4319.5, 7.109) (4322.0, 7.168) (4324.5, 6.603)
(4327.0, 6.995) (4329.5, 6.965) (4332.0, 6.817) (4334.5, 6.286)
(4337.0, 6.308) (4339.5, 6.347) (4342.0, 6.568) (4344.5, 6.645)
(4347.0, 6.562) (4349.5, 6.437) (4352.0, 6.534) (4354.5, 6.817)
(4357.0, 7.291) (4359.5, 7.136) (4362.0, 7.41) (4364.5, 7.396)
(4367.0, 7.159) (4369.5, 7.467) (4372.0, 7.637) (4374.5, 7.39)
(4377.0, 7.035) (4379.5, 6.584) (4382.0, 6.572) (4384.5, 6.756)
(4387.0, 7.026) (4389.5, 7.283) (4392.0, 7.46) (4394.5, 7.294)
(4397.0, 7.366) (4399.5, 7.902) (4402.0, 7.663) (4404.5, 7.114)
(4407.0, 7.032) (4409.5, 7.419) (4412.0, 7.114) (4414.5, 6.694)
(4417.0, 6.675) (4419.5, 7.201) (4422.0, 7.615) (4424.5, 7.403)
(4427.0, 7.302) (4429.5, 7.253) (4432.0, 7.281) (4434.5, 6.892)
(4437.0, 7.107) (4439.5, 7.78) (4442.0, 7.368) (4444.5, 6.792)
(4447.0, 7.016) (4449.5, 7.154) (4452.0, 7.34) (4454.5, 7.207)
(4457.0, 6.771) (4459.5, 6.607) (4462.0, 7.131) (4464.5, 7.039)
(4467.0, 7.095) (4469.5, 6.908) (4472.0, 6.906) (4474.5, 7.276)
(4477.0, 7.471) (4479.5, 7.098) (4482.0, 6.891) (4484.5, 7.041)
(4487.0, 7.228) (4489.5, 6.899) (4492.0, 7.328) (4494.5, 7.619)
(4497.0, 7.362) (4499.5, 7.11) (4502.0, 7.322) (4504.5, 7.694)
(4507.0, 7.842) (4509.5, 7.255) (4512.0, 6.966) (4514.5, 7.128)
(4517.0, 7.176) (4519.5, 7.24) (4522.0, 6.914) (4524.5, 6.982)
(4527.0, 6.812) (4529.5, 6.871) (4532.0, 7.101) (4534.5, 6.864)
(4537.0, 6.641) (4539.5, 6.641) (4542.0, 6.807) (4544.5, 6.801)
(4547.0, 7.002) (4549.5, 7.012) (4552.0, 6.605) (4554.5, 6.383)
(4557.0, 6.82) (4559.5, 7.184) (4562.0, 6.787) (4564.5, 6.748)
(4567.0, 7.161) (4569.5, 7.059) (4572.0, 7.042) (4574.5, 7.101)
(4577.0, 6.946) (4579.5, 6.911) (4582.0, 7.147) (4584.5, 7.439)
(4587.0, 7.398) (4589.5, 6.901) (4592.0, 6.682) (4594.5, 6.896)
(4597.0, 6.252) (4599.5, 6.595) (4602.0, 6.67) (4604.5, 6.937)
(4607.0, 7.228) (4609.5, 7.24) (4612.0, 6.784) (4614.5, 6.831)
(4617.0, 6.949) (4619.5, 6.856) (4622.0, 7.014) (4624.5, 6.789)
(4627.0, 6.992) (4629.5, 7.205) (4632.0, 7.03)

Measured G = 6.0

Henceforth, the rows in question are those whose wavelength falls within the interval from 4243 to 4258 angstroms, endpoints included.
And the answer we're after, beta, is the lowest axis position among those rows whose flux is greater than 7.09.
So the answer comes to 4254.5 angstroms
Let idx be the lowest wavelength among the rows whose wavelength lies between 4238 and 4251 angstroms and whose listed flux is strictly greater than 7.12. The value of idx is 4239.5 angstroms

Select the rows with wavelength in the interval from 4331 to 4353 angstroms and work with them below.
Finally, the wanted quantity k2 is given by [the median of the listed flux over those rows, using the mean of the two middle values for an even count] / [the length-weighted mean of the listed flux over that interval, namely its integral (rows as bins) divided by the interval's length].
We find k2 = 1.01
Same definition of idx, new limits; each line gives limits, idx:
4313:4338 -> 4314.5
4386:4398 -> 4389.5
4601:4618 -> 4607.0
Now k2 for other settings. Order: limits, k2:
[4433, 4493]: 1.00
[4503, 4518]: 0.98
